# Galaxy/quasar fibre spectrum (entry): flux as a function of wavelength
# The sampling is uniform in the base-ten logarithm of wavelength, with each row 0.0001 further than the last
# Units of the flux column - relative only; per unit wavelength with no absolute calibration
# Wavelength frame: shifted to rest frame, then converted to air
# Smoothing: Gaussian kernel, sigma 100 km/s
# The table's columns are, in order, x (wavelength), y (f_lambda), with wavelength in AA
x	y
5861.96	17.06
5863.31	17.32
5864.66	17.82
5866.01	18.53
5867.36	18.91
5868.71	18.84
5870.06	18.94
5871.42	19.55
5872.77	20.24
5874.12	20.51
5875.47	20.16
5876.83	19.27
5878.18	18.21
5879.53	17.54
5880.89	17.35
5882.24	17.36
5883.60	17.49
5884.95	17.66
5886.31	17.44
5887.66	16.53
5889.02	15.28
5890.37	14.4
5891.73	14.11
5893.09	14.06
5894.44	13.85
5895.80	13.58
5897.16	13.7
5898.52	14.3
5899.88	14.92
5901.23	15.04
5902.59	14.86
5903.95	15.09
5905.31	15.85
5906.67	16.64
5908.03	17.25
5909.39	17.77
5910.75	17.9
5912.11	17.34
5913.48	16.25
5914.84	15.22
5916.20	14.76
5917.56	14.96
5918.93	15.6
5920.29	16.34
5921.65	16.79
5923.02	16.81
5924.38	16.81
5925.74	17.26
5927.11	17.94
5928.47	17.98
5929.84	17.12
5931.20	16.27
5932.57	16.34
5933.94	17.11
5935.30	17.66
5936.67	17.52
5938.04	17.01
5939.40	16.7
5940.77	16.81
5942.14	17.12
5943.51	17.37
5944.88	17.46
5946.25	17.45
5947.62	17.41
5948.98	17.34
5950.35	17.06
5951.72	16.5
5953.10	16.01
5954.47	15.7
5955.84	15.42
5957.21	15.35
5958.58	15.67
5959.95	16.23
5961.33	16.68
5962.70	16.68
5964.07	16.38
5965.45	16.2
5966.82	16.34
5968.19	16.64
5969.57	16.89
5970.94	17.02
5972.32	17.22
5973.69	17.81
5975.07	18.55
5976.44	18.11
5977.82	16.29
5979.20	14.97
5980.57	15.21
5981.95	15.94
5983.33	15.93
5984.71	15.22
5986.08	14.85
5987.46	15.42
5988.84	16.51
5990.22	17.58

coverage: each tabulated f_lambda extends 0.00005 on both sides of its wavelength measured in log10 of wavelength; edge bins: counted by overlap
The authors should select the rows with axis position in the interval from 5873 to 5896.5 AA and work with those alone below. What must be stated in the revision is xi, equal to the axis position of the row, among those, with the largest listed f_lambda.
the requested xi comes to 5874.12 AA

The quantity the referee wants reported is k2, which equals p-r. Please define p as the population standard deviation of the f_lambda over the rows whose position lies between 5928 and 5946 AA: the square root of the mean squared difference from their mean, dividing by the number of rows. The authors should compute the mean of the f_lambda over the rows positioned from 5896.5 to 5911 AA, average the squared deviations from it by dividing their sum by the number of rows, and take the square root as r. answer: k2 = -0.9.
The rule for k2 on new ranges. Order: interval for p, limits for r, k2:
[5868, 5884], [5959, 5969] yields 0.9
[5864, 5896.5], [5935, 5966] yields 1.4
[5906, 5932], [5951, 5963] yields 0.5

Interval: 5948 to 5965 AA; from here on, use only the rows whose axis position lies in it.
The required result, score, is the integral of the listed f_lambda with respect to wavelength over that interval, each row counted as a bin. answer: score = 277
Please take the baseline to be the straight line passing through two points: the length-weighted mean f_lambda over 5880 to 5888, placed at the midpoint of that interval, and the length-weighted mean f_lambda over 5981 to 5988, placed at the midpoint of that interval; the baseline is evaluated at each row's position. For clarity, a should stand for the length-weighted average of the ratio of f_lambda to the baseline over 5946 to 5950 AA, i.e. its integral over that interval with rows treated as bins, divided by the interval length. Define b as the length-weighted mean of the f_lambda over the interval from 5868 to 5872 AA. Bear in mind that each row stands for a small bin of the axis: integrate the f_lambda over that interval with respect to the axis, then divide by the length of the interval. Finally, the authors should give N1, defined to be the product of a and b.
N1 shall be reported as 20.6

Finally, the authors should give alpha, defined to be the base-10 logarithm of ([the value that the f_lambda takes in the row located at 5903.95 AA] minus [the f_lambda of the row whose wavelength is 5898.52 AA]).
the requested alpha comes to -0.10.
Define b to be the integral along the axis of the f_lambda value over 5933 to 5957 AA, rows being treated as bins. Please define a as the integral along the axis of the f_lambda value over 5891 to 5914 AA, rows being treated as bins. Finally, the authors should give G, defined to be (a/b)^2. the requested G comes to 0.8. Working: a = 355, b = 405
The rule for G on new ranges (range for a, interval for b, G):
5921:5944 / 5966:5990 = 1.0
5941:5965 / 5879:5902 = 1.2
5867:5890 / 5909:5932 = 1.2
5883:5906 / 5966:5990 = 0.8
